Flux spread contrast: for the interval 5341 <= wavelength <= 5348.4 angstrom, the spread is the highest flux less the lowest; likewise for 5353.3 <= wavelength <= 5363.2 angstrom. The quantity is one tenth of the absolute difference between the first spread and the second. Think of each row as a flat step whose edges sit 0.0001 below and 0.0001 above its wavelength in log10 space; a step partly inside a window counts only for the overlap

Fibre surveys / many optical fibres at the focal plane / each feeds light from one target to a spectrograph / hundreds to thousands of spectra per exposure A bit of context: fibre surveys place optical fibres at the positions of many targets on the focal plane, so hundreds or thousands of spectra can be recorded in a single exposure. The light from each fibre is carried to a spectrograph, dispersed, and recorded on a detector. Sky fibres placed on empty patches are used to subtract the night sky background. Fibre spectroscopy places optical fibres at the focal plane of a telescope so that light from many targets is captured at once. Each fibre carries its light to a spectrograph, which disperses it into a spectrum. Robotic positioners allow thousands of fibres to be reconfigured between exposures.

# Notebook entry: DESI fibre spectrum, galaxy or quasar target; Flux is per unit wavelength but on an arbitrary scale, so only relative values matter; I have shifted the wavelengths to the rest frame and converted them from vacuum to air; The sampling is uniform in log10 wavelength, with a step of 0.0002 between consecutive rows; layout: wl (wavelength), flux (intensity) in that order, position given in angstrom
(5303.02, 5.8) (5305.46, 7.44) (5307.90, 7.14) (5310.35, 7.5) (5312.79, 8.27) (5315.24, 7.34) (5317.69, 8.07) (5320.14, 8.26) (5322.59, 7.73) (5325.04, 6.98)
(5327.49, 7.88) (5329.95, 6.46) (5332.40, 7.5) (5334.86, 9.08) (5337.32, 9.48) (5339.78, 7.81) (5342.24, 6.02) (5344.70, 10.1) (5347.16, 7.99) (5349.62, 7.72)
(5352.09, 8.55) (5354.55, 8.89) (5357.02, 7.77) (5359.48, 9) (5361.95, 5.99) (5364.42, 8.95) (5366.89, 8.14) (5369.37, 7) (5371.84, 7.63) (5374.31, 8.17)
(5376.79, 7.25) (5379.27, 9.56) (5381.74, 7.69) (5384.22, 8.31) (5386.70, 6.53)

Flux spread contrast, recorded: 0.11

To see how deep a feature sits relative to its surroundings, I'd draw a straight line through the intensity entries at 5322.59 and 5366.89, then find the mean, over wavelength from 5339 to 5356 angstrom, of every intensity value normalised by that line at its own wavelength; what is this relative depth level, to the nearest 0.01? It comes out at 1.02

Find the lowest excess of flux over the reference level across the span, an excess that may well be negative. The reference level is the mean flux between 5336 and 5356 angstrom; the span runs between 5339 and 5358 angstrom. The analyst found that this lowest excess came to -2.30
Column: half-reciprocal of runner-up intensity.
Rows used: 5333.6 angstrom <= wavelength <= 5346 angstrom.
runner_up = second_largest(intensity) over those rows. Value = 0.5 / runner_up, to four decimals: 0.0527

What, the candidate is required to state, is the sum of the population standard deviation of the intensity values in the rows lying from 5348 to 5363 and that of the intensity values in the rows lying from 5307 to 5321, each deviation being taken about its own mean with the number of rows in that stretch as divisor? 1.5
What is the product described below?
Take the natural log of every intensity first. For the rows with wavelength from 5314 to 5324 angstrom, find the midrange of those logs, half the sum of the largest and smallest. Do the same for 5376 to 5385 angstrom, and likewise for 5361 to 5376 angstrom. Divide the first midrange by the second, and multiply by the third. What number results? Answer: 1.93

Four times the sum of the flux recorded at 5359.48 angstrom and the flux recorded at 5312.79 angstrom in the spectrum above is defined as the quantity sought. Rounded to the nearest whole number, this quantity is 69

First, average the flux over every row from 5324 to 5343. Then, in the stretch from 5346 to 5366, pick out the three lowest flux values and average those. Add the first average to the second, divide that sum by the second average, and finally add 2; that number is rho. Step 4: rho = 4.07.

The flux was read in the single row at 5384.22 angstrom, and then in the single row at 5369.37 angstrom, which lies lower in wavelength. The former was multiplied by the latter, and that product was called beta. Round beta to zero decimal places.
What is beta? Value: 58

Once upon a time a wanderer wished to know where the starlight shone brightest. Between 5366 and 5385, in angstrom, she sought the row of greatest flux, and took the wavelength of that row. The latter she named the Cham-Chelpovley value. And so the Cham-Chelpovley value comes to 5379.27 angstrom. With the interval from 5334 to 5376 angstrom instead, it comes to 5344.70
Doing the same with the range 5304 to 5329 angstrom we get 5312.79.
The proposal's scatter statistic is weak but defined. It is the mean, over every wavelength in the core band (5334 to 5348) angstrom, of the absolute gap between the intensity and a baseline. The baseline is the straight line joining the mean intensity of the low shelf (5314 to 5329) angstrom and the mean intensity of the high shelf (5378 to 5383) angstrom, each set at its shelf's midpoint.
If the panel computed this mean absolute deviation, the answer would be 1.2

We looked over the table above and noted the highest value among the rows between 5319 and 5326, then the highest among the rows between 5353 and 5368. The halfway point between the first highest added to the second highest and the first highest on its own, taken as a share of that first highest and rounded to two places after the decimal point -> 1.54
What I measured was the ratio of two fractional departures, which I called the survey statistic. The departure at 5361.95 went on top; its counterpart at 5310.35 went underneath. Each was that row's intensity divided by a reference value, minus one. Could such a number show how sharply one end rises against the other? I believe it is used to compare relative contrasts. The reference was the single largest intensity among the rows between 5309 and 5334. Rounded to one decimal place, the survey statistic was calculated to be 3.0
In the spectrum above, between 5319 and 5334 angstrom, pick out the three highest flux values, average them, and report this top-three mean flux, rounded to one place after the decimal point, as 8.0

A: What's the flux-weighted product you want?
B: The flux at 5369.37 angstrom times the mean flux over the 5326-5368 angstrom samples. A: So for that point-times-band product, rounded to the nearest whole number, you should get 57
